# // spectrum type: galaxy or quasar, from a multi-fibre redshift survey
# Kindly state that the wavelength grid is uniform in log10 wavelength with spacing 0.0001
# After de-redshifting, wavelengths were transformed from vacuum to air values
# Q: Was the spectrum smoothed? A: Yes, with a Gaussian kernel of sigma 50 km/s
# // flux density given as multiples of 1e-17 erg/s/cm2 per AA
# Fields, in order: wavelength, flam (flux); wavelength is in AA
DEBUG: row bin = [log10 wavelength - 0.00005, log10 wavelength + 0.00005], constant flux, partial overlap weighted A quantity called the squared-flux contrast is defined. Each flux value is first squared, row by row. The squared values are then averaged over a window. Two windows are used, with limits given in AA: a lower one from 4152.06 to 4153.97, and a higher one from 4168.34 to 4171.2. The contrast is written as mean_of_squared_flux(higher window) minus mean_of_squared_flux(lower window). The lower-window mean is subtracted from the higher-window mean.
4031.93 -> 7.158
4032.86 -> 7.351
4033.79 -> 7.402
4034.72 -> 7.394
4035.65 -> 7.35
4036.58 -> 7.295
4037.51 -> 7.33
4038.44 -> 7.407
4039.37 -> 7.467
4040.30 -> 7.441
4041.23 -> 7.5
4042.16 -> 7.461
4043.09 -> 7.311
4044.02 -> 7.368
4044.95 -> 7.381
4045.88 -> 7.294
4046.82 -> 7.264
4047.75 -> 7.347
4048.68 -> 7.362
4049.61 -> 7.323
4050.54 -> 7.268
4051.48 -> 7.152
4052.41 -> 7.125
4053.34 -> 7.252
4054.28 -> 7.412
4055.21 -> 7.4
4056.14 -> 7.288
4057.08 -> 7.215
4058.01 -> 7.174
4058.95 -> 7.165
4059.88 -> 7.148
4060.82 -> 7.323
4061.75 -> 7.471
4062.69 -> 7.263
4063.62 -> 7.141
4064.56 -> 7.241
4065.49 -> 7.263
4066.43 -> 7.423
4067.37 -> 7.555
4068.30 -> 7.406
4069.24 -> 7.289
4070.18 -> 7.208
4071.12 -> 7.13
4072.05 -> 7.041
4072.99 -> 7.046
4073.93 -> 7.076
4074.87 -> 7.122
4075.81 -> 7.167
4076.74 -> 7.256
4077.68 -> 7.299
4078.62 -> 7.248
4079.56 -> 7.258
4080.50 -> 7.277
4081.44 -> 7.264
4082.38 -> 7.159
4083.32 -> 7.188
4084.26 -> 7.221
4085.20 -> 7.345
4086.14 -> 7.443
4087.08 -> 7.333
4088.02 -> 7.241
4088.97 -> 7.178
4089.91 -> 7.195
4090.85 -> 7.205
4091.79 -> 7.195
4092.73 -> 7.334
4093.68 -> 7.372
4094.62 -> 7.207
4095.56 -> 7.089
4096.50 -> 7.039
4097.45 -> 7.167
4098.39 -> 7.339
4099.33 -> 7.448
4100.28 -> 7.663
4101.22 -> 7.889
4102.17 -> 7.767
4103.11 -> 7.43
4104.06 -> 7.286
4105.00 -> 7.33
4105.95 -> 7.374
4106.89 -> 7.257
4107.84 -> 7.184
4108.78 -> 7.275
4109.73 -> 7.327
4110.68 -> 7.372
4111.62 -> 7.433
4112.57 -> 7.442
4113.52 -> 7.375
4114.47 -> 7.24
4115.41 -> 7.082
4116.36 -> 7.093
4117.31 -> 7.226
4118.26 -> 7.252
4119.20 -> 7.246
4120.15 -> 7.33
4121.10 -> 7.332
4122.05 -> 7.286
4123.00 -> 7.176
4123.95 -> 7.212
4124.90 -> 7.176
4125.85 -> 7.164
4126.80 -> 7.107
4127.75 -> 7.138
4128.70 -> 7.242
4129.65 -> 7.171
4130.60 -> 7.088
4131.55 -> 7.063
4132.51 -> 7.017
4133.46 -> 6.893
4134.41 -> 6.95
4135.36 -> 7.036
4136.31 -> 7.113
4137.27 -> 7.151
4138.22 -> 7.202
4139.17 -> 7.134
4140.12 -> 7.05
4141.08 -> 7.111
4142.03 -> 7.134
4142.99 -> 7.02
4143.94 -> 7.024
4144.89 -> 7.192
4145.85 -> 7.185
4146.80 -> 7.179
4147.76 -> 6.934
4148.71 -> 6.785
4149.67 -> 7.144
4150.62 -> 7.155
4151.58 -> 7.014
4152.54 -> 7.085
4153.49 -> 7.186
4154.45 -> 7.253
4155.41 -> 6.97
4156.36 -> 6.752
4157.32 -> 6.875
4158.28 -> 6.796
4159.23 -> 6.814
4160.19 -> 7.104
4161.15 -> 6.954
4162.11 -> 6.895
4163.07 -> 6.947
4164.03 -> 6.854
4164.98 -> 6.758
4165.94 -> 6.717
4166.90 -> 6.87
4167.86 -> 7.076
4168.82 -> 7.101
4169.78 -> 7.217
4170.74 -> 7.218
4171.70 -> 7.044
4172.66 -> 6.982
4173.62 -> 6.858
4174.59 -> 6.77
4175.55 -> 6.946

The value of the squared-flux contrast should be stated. 0.6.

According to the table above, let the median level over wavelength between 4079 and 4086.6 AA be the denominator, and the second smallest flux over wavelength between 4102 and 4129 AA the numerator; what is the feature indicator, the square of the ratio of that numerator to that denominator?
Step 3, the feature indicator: 0.954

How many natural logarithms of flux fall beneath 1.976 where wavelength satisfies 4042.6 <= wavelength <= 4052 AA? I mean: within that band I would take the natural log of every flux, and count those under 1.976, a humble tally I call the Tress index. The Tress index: 1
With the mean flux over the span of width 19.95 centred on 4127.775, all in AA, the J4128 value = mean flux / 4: 1.79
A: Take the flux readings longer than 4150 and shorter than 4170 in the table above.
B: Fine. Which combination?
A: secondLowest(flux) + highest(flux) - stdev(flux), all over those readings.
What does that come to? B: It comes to 13.8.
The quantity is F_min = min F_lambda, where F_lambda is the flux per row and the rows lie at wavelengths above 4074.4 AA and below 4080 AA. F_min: 7.122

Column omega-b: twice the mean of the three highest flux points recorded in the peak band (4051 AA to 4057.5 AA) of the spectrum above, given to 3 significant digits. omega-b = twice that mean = 14.7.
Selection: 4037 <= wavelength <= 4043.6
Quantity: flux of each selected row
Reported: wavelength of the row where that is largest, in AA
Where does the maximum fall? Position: 4041.23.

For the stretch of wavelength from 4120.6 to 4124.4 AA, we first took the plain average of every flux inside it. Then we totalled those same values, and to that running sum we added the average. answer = 36.3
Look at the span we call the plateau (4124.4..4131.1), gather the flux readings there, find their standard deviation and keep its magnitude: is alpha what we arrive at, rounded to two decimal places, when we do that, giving 0.05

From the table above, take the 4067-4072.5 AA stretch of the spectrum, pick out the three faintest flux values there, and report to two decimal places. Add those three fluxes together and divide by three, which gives 7.13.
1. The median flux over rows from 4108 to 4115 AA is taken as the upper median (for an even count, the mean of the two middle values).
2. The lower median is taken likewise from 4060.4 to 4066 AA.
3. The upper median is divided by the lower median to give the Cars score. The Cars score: 1.02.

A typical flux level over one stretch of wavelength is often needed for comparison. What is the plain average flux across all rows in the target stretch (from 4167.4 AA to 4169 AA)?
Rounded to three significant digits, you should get 7.09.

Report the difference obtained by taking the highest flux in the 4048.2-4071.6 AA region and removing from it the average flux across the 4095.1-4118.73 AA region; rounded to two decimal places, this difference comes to 0.22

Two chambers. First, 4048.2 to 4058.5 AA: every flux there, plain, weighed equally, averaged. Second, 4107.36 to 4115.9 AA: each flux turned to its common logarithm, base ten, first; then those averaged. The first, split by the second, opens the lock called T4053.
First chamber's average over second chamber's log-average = 8.42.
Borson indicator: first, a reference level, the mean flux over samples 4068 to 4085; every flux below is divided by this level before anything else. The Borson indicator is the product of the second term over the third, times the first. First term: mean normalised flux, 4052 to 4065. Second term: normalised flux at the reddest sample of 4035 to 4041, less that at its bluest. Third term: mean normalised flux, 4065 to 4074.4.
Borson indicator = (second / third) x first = 0.013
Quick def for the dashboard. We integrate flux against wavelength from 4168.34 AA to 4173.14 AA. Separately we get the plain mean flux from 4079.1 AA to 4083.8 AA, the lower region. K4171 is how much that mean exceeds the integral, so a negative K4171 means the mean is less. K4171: -26.9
